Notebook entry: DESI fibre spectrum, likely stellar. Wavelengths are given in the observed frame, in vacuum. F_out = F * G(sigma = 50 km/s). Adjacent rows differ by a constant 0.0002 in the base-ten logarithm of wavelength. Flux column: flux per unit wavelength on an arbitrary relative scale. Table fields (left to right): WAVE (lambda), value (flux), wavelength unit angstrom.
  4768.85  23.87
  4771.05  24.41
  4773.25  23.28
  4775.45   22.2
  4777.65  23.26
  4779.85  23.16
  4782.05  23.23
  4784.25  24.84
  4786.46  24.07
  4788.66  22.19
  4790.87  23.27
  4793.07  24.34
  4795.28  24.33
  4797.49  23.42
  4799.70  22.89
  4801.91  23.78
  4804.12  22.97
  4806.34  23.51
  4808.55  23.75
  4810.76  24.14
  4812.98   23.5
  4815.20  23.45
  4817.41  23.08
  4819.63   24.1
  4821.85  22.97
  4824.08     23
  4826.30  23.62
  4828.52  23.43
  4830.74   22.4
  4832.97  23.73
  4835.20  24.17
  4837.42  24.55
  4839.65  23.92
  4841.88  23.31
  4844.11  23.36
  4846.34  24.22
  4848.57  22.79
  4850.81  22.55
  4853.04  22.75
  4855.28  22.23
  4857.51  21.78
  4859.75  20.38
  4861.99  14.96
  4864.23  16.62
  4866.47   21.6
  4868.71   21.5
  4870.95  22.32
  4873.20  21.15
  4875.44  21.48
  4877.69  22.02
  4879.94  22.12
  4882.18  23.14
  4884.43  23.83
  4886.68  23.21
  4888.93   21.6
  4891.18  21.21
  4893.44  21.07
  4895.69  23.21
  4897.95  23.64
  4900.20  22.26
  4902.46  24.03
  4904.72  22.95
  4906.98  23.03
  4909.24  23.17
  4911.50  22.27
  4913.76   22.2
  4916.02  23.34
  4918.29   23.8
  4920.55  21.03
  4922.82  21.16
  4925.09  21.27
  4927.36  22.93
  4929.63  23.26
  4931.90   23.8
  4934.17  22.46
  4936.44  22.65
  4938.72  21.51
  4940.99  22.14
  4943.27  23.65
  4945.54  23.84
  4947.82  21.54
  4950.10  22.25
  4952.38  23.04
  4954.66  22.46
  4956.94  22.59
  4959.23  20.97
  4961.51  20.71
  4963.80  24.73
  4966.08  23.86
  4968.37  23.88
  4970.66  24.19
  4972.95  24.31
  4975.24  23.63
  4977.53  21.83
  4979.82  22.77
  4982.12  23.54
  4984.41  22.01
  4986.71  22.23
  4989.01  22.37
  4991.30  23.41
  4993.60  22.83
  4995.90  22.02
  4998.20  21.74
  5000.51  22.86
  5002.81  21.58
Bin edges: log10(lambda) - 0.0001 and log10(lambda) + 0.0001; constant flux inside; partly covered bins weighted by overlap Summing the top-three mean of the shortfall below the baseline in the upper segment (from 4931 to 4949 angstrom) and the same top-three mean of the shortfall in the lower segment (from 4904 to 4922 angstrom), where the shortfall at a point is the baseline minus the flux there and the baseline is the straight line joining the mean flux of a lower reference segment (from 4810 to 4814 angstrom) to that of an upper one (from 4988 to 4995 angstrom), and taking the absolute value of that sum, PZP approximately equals 2.8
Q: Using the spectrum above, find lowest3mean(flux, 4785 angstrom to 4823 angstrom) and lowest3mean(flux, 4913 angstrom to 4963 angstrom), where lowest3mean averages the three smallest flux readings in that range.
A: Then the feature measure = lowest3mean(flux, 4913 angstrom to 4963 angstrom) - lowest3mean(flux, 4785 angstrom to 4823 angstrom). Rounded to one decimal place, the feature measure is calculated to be -1.8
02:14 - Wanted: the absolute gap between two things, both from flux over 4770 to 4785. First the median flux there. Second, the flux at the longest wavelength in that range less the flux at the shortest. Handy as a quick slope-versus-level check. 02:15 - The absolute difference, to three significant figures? 22.8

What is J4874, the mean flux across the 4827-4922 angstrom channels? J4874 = 22.3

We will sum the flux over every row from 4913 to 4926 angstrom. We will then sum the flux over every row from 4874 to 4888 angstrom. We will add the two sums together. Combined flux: 269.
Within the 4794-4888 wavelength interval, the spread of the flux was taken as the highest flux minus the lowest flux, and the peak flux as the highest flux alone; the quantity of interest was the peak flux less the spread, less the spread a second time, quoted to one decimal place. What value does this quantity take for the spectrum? 5.4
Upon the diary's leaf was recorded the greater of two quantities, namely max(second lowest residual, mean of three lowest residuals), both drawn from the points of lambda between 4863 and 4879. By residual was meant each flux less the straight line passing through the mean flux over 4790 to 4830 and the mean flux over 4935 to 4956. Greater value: -1.9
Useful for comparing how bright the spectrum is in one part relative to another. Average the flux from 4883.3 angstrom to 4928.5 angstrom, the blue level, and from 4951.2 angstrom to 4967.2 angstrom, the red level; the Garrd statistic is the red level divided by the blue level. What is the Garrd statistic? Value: 1.003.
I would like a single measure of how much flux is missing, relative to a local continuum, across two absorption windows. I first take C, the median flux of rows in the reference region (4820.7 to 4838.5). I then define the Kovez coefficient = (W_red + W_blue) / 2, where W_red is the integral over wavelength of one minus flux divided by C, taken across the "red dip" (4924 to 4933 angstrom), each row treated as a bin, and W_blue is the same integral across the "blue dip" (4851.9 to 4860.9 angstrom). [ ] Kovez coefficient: 0.47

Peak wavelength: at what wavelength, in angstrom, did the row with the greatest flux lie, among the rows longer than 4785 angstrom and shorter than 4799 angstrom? 4793.07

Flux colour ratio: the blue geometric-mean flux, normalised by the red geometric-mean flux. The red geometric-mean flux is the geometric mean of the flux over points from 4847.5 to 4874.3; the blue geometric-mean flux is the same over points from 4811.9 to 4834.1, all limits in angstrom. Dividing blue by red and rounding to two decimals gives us 1.13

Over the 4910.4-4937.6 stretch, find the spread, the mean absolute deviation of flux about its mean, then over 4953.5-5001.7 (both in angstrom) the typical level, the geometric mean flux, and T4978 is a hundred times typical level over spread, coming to 2911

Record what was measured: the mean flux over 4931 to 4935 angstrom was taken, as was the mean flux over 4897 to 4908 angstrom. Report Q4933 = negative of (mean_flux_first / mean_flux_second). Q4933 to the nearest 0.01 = -1.00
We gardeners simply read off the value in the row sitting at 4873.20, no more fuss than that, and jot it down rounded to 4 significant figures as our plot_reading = 21.15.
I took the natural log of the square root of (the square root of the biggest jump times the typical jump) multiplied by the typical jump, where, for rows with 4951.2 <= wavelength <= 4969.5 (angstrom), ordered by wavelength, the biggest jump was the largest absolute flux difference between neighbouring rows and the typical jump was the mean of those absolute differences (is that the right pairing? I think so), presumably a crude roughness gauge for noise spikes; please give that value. 0.40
